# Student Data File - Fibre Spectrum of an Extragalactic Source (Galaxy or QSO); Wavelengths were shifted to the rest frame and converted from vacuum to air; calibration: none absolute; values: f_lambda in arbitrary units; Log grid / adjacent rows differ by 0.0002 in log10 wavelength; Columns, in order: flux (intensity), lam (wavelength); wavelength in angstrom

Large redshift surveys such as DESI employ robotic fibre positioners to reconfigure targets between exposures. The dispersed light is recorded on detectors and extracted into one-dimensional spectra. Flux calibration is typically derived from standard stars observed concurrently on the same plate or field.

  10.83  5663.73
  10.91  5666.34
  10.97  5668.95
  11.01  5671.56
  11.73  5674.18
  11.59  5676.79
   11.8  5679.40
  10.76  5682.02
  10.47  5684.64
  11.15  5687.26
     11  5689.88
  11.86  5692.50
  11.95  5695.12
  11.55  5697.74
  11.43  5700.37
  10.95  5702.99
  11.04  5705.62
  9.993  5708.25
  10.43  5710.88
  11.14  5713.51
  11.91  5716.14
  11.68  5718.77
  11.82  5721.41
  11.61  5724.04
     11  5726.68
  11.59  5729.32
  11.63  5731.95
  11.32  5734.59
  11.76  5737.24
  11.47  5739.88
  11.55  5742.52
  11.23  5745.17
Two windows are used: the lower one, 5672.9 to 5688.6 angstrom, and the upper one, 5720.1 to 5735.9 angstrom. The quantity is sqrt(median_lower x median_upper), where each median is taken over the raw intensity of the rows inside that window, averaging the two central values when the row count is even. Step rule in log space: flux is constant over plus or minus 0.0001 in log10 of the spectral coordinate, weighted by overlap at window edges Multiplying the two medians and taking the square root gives 11.5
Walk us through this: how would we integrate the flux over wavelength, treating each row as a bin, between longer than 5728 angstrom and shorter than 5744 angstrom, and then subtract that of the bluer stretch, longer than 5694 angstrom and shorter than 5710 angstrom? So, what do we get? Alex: 7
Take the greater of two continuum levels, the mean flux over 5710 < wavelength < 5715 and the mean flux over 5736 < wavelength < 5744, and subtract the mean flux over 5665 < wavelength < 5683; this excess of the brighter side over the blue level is 0.3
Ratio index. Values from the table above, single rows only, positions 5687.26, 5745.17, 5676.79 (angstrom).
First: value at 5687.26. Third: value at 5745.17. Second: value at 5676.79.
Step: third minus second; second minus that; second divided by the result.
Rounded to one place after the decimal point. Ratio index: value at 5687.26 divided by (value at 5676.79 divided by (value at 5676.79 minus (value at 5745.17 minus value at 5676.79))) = 11.5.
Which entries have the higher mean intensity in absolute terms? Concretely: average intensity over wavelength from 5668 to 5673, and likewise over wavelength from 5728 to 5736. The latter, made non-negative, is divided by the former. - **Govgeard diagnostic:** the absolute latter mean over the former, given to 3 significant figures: 1.05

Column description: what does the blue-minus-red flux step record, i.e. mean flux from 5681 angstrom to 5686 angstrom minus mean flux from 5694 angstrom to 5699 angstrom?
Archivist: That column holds -1.1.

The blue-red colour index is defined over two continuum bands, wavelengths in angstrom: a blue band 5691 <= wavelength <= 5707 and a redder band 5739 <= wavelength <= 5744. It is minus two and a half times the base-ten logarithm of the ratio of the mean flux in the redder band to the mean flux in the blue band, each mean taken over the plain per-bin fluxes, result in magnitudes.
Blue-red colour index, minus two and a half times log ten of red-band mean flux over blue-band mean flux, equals 0.00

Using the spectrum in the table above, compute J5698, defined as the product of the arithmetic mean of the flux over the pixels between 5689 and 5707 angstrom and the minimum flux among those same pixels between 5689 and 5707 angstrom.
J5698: 125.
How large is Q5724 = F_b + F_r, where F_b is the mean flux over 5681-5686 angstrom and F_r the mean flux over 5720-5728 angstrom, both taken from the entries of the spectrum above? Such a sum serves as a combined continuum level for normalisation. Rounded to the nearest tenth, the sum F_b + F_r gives 22.1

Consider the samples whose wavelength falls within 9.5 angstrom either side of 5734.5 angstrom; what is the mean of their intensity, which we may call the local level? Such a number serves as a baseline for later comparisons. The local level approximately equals 11.47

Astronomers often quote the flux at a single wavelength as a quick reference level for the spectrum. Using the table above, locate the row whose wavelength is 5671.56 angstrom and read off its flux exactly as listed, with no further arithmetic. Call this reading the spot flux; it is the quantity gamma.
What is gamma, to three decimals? 11.010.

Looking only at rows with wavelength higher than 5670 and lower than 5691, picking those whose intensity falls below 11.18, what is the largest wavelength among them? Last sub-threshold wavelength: 5689.88 angstrom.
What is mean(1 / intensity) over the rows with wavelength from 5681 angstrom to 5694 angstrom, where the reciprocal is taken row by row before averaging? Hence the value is 0.091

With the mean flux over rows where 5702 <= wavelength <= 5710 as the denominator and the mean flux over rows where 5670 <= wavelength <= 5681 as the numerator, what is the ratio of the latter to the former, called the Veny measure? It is 1.08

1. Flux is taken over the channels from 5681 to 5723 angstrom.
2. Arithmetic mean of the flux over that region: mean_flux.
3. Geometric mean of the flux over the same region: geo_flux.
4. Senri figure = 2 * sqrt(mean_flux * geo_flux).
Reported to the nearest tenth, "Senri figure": 22.4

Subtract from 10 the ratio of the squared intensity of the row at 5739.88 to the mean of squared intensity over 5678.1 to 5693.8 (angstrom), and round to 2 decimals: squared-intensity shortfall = 8.95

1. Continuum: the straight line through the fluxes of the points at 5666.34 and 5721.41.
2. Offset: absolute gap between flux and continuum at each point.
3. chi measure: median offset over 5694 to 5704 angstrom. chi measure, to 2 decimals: 0.34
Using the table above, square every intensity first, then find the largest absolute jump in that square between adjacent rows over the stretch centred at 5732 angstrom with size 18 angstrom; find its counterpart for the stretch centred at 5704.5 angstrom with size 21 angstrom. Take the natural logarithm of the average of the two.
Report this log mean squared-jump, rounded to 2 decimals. 2.89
